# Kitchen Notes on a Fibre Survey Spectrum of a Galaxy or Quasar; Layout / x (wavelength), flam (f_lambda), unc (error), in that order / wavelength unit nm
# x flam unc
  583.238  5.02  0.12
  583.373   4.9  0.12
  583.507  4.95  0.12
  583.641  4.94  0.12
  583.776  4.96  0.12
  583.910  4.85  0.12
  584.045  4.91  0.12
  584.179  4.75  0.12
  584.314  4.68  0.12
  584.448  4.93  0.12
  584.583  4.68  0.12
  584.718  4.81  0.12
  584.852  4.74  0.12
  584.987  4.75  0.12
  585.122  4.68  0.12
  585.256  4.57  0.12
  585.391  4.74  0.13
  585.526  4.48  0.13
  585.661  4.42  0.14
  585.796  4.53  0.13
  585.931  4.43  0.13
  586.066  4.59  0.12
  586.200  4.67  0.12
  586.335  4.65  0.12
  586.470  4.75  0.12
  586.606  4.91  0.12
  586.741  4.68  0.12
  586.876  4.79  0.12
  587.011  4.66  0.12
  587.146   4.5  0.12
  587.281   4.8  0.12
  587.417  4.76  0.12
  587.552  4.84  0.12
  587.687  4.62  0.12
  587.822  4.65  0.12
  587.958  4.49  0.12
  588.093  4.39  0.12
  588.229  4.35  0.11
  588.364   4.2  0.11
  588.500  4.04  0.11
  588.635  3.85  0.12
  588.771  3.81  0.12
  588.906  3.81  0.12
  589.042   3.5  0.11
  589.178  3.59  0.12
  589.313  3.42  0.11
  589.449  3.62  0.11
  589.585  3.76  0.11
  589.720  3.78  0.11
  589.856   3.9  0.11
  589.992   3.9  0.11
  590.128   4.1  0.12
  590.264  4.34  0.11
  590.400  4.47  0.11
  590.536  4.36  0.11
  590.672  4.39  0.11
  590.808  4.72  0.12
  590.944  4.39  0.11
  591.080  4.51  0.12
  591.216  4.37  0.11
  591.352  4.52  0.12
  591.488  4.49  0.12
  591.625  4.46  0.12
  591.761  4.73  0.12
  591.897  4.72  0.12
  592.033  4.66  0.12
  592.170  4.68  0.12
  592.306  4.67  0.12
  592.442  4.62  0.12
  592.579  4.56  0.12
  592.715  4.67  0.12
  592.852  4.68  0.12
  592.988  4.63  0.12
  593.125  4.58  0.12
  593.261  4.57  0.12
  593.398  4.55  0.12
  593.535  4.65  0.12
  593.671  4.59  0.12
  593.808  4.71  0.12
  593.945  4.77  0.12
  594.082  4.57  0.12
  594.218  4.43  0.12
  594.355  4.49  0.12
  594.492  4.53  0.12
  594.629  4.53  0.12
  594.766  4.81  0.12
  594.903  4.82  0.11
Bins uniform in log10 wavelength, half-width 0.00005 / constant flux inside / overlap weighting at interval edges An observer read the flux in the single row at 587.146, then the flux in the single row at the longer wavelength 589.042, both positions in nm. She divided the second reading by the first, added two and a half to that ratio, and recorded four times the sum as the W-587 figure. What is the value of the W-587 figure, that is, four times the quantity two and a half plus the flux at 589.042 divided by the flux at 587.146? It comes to 13.11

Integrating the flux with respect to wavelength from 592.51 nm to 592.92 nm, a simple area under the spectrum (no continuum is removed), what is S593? 1.90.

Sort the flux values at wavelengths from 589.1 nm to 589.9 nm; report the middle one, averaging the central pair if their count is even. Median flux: 3.69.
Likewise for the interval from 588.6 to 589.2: 3.81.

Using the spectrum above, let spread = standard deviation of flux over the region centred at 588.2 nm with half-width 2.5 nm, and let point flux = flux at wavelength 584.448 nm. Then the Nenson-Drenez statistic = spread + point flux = 5.4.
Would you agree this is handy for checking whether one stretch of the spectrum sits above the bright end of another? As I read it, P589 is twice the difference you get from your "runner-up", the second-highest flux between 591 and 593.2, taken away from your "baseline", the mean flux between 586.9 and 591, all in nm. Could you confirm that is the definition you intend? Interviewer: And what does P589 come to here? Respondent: -1.0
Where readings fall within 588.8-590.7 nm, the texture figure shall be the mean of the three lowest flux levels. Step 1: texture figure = 3.50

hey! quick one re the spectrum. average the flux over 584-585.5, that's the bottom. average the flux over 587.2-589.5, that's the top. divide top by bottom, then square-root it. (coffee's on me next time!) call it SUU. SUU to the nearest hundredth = 0.94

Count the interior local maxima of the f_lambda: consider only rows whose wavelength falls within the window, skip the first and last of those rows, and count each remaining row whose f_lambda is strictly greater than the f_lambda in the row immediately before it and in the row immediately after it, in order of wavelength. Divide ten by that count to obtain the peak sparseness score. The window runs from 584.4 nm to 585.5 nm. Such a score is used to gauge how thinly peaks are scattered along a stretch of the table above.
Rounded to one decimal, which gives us 5.0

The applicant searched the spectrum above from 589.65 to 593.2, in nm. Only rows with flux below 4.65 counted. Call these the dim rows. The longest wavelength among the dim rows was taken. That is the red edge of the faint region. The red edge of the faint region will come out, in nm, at 593.125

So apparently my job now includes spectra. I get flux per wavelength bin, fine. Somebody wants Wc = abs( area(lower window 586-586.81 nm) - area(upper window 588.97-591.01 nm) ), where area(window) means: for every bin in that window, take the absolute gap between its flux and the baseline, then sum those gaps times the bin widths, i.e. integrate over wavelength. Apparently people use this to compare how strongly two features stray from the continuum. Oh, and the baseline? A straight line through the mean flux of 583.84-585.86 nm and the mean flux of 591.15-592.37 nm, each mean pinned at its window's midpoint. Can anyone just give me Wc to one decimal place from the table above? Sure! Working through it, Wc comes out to 1.2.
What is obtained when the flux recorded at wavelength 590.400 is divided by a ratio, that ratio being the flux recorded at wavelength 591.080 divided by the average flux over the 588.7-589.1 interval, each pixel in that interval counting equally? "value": 3.7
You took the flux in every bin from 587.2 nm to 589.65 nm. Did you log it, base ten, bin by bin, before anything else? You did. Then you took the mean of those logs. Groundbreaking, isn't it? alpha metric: 0.614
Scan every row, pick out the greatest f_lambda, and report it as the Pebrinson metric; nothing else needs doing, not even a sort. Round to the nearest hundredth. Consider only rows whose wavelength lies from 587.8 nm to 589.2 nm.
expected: 4.65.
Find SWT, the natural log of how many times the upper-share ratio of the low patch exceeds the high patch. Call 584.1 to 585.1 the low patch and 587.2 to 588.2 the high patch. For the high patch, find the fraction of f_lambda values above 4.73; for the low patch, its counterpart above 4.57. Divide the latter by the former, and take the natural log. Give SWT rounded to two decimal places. 0.85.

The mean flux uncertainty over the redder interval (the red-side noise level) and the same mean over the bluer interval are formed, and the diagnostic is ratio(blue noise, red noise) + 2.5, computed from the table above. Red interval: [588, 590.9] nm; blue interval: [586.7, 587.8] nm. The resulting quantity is 3.56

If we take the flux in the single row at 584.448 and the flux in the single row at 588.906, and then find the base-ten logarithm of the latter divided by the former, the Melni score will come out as -0.112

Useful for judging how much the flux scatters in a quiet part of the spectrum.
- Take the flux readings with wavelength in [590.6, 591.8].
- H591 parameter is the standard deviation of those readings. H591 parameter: 0.13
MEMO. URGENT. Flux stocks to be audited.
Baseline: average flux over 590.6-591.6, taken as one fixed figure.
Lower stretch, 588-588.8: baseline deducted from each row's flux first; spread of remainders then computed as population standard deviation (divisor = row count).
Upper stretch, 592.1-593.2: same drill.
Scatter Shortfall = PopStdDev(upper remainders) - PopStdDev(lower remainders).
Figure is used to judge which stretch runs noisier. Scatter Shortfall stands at -0.182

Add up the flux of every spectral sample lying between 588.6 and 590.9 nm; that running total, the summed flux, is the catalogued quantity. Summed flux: 67.3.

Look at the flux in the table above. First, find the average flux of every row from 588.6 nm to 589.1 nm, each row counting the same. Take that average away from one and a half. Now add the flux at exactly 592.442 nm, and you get 2.4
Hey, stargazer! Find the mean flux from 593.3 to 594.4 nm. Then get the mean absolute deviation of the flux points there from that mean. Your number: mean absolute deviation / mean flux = 0.0188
